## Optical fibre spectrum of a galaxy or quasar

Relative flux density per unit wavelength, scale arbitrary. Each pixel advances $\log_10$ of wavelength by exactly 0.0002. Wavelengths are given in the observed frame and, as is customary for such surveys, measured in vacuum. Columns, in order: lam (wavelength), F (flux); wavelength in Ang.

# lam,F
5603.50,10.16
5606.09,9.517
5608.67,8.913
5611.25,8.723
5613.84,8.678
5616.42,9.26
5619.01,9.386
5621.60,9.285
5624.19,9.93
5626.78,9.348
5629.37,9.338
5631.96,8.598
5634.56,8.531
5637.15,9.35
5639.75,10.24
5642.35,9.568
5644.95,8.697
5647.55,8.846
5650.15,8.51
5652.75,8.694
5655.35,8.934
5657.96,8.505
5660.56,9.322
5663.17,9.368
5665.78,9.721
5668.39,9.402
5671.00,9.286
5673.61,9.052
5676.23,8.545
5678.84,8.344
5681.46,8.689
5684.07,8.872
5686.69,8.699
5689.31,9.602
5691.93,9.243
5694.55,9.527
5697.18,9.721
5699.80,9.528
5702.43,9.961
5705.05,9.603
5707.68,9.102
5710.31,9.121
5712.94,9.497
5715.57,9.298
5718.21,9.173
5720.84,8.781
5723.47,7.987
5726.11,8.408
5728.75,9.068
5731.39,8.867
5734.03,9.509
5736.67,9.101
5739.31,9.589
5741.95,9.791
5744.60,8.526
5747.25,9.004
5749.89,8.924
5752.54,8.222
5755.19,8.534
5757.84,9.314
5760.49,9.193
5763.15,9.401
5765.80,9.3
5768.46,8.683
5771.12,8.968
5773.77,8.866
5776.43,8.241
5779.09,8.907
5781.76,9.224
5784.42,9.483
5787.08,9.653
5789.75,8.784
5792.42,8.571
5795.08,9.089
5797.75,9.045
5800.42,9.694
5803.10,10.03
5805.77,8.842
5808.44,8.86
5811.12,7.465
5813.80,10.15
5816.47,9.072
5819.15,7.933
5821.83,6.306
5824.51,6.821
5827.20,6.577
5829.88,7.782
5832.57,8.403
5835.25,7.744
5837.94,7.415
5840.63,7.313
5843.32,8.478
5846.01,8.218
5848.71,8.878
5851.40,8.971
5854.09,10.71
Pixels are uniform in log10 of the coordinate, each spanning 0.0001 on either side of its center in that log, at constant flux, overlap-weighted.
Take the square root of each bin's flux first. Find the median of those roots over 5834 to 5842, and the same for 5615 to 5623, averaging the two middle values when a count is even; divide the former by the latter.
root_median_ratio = 0.89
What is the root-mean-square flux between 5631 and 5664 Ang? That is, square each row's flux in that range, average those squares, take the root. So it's 9.03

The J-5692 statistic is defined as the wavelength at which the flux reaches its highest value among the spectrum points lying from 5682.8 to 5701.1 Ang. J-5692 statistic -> 5697.18 Ang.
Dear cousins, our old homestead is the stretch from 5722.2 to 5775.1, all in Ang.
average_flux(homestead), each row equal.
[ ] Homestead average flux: 9.0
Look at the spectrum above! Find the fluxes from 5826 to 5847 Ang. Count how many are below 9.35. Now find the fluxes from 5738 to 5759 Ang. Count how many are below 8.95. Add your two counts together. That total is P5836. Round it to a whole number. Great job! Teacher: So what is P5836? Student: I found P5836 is 12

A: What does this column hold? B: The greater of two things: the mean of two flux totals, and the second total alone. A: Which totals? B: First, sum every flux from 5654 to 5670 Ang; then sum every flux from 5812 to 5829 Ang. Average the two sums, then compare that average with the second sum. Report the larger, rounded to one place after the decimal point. 51.1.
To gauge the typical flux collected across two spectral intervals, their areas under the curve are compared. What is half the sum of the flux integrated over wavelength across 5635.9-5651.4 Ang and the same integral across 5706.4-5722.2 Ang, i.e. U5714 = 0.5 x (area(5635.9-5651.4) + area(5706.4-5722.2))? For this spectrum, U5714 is 144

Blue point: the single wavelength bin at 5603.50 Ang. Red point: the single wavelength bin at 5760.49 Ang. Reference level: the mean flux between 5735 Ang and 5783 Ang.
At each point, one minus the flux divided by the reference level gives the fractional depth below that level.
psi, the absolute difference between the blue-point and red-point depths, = 0.11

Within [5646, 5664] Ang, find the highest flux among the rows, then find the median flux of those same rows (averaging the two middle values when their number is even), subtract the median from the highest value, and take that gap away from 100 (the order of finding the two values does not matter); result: 99.5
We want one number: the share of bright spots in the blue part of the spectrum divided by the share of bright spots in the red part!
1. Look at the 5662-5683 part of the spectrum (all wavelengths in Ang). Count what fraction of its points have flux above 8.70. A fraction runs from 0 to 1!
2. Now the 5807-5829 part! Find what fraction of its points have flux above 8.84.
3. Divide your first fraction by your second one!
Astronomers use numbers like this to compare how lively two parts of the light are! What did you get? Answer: 1.67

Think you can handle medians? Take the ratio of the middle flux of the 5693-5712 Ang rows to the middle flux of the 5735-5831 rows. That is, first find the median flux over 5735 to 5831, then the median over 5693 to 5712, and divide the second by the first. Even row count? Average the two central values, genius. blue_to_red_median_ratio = 1.07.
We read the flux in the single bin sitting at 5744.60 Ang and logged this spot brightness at 8.526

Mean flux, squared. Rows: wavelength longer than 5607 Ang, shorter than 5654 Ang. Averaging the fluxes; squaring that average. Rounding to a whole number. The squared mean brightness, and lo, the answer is 83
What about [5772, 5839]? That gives 73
